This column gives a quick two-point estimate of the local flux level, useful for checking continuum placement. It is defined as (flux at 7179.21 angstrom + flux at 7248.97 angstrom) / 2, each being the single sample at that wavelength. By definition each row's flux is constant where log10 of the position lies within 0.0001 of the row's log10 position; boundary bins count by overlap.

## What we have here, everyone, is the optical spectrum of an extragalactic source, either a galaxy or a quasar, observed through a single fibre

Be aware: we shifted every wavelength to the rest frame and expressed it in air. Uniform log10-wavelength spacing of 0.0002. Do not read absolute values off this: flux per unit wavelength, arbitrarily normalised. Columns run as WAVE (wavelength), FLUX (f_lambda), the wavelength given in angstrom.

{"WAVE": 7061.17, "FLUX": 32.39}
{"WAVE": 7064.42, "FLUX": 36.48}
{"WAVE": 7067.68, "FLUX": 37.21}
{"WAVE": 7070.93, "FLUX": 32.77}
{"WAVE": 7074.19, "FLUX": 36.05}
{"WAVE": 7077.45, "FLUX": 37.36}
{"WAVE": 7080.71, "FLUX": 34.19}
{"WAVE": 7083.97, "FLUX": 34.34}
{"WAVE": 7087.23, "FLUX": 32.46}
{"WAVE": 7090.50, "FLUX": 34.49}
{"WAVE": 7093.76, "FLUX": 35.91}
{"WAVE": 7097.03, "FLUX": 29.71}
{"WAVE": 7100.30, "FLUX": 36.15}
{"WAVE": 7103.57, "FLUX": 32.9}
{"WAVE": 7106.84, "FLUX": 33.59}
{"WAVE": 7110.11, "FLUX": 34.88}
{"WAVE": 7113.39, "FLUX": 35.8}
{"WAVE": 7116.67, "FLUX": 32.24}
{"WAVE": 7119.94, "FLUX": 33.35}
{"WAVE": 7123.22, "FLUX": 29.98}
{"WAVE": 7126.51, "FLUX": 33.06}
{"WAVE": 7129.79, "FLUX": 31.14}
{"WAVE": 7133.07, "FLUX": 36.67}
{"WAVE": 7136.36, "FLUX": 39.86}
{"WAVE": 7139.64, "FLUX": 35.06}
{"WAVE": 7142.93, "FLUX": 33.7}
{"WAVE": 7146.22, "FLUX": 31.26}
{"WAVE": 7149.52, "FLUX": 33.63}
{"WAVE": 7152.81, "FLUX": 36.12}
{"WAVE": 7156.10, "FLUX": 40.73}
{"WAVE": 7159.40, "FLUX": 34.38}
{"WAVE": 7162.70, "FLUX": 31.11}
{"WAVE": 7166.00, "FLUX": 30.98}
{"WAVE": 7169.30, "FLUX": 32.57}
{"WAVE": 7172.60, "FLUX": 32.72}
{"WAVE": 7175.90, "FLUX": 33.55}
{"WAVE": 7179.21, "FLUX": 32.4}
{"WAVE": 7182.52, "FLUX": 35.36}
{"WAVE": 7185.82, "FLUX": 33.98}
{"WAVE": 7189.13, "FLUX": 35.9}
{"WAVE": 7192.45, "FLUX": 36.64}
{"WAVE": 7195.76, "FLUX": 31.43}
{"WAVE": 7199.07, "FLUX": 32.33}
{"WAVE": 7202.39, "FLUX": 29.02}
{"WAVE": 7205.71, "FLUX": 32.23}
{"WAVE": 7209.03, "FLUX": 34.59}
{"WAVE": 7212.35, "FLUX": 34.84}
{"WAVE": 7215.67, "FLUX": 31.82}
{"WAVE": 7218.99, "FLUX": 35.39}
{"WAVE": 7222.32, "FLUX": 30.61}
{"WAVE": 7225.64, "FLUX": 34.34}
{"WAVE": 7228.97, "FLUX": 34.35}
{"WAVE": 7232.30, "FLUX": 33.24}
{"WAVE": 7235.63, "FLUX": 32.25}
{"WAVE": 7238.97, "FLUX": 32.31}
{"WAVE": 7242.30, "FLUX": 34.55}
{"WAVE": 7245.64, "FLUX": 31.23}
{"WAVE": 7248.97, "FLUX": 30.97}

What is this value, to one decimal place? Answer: 31.7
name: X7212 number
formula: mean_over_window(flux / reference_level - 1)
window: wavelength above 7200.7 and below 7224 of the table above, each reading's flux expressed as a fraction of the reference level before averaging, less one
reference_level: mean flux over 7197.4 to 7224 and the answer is 0.00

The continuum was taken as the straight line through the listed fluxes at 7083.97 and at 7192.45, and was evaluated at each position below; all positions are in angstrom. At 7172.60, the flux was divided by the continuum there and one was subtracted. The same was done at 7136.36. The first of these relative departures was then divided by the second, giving -0.8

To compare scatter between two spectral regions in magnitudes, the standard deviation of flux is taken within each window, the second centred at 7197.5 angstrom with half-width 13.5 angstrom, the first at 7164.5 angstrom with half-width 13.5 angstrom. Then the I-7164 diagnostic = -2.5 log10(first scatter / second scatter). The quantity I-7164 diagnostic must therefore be -0.3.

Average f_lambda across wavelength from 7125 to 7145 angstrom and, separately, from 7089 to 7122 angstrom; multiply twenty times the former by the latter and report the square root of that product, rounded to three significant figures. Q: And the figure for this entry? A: 154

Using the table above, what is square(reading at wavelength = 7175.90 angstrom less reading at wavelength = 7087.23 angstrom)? 1.2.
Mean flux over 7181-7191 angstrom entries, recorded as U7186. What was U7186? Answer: 35.1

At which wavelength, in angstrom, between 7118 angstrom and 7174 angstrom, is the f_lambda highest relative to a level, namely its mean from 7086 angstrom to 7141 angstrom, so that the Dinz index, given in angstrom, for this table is 7156.10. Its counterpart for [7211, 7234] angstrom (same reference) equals 7218.99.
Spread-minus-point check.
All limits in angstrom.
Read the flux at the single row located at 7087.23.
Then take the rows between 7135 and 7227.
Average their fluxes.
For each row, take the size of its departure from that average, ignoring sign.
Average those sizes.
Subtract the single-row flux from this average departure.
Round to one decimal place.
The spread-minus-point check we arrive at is -30.5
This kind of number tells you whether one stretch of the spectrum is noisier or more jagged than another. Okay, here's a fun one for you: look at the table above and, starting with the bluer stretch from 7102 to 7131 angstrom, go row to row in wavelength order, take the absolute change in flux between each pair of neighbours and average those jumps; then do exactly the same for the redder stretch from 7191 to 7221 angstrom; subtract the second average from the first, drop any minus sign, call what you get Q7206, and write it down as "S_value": 0.7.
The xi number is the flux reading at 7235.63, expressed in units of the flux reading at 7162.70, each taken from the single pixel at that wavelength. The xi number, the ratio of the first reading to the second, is 1.04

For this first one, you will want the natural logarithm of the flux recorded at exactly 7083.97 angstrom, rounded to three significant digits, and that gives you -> 3.54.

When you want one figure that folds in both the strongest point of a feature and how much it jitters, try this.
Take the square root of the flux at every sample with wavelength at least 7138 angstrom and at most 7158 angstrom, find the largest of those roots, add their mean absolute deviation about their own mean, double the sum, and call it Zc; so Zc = 13.1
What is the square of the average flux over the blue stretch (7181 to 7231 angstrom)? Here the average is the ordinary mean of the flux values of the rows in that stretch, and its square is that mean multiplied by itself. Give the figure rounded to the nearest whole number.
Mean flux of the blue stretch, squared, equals 1124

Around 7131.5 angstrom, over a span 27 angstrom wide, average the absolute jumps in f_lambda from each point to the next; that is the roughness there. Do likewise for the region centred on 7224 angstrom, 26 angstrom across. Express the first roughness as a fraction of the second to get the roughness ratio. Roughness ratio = 1.4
